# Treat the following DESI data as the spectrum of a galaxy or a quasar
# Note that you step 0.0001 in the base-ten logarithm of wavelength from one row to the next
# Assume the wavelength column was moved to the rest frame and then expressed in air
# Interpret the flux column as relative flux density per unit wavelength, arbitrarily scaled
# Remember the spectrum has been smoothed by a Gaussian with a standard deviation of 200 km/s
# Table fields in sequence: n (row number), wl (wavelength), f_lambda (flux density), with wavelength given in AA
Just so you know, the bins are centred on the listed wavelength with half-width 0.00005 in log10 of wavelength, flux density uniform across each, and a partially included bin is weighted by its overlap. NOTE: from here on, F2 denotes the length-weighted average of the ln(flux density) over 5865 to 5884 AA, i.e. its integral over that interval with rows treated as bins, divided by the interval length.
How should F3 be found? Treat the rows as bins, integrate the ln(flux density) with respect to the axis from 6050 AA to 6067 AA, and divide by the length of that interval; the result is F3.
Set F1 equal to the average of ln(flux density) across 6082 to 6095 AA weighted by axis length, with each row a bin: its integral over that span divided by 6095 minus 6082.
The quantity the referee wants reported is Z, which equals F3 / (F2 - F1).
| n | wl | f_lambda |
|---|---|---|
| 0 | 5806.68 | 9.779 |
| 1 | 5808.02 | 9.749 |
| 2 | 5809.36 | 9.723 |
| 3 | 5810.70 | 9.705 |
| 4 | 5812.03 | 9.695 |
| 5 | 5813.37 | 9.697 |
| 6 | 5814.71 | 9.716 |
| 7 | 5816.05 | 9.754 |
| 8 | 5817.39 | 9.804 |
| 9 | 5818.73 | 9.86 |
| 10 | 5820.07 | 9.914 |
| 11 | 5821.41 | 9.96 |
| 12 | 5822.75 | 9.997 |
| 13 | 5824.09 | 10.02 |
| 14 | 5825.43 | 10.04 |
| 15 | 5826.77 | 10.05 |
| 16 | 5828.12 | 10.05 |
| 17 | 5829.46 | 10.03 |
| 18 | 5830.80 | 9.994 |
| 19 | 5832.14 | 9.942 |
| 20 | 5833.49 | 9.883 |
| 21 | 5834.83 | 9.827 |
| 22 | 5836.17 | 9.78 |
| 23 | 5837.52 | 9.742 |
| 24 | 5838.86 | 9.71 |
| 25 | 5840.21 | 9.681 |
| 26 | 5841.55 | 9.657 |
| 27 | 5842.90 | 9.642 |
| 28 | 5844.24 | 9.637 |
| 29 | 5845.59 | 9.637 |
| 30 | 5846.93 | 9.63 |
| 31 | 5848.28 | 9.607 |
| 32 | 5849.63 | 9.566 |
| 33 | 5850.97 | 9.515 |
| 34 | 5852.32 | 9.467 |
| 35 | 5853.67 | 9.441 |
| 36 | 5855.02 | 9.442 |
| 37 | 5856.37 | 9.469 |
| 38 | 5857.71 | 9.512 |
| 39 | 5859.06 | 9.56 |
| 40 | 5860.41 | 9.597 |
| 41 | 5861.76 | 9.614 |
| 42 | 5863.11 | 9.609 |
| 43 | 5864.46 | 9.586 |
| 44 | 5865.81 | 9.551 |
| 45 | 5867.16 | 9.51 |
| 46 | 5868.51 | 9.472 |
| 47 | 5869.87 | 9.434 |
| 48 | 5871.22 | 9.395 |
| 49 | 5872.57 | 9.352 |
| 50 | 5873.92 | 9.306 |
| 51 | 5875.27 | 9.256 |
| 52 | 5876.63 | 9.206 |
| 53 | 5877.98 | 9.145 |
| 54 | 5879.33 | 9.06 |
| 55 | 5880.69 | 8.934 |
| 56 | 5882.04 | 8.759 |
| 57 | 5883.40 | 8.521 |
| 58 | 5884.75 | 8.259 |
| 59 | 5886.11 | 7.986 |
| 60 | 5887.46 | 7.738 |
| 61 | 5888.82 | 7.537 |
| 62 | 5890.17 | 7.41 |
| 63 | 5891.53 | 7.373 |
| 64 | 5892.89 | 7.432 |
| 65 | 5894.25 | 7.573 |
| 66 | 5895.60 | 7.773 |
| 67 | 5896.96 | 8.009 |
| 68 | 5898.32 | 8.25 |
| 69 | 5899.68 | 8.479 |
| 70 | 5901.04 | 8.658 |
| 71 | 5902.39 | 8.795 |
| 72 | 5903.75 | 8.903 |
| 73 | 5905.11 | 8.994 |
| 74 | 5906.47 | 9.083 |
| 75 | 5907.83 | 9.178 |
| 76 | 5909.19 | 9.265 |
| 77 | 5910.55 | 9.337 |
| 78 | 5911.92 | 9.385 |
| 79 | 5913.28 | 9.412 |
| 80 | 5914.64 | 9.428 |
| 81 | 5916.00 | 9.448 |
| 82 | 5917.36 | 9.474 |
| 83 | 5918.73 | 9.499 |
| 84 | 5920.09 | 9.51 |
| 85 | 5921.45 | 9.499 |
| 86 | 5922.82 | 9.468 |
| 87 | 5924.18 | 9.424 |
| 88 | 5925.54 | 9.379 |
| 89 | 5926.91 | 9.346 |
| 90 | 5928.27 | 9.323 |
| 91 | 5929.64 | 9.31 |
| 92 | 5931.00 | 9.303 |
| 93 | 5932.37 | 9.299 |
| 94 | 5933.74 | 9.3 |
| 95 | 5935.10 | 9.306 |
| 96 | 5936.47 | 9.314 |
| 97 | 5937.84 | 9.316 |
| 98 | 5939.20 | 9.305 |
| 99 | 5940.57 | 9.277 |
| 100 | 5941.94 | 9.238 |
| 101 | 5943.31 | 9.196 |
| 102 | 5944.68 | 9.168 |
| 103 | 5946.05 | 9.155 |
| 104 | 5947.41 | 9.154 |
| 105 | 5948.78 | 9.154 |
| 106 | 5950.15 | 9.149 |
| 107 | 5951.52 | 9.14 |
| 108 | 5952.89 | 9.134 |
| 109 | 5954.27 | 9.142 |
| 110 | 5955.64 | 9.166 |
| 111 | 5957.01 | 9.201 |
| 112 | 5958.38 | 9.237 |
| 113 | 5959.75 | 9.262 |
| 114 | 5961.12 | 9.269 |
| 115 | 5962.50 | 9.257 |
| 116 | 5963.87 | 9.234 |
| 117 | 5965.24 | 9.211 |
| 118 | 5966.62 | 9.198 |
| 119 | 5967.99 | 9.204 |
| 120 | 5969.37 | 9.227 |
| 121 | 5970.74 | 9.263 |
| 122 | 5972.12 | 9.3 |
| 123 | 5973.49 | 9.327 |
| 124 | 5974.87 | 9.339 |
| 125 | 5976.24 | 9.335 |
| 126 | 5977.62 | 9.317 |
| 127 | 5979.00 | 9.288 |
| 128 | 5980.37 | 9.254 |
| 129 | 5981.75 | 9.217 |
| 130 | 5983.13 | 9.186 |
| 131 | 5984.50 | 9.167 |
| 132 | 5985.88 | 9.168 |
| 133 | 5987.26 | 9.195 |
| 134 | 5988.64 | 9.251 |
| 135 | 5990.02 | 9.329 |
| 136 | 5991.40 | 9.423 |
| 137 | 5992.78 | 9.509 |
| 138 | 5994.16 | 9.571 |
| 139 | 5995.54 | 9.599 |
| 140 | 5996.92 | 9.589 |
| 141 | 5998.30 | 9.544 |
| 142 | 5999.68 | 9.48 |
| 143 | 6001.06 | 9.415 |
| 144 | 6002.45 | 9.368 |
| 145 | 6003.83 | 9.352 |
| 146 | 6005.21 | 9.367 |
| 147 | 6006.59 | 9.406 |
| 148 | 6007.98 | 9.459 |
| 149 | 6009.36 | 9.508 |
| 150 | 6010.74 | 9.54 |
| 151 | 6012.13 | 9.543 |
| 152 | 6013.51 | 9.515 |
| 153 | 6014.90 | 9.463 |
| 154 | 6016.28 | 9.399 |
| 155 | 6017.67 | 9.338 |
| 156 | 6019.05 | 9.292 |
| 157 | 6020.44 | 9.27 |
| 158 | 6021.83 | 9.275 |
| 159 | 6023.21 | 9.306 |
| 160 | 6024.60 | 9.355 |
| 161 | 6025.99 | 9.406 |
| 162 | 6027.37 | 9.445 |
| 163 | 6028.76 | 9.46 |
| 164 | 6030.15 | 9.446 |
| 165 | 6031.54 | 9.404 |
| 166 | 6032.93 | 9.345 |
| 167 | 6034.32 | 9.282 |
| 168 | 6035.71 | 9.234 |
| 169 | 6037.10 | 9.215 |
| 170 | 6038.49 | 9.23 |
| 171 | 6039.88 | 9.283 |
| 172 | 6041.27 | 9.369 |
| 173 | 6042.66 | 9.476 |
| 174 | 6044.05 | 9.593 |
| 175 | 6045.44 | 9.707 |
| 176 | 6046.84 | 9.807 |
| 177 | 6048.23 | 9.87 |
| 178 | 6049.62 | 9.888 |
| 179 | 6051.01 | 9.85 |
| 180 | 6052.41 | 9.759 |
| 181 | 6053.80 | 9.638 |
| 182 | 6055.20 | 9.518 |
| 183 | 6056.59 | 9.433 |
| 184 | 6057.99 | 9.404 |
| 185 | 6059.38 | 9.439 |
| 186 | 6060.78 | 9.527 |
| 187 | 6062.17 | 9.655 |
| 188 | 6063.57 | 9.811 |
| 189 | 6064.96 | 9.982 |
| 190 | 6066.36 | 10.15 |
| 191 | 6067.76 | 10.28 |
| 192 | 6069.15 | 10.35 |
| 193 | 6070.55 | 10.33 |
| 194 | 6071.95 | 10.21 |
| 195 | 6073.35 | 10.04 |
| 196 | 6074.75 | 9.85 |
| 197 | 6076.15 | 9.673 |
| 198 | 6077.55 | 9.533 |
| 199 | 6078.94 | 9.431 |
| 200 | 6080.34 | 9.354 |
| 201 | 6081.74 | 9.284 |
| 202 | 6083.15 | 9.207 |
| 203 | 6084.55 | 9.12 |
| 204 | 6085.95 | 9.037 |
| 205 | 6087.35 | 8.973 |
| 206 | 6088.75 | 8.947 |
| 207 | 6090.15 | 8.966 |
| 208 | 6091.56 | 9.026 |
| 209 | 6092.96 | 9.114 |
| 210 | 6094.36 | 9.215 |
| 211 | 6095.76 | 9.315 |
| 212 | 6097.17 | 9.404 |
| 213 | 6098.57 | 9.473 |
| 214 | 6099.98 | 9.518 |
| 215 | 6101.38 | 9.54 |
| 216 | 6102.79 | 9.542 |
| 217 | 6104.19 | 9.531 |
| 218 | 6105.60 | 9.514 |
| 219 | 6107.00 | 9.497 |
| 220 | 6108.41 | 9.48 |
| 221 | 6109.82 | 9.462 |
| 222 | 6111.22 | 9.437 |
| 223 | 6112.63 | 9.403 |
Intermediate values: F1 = 2.20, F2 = 2.220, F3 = 2.27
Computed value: 154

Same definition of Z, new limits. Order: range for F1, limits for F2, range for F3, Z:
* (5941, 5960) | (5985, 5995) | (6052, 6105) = 133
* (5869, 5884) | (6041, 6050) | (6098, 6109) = 37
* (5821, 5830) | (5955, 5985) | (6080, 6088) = -28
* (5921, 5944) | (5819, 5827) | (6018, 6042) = 32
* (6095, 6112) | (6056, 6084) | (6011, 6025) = 83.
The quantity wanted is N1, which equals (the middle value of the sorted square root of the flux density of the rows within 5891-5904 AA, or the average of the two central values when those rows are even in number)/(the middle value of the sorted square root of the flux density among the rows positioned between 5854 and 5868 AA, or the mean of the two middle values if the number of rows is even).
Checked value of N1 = 0.92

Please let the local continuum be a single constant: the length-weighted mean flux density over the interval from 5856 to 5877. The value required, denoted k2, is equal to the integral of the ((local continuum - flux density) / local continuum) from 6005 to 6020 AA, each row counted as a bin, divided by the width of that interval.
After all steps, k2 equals 0.00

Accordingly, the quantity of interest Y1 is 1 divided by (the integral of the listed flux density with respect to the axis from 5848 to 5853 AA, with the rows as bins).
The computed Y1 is 0.0210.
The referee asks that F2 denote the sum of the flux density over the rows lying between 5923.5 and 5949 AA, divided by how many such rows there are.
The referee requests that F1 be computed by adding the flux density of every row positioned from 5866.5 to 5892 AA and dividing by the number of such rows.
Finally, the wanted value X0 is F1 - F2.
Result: -0.6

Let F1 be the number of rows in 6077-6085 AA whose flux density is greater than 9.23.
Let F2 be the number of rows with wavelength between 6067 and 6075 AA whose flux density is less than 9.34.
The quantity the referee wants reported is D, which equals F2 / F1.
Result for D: 0.00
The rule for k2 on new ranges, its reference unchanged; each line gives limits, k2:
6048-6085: -0.03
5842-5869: -0.01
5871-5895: 0.11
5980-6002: 0.01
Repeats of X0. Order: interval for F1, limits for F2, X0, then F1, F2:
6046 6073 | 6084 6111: 0.5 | 9.84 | 9.30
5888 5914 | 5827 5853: -1.3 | 8.47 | 9.74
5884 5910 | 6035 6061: -1.3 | 8.25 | 9.54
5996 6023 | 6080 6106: 0.2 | 9.43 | 9.27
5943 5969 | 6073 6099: -0.1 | 9.19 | 9.31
